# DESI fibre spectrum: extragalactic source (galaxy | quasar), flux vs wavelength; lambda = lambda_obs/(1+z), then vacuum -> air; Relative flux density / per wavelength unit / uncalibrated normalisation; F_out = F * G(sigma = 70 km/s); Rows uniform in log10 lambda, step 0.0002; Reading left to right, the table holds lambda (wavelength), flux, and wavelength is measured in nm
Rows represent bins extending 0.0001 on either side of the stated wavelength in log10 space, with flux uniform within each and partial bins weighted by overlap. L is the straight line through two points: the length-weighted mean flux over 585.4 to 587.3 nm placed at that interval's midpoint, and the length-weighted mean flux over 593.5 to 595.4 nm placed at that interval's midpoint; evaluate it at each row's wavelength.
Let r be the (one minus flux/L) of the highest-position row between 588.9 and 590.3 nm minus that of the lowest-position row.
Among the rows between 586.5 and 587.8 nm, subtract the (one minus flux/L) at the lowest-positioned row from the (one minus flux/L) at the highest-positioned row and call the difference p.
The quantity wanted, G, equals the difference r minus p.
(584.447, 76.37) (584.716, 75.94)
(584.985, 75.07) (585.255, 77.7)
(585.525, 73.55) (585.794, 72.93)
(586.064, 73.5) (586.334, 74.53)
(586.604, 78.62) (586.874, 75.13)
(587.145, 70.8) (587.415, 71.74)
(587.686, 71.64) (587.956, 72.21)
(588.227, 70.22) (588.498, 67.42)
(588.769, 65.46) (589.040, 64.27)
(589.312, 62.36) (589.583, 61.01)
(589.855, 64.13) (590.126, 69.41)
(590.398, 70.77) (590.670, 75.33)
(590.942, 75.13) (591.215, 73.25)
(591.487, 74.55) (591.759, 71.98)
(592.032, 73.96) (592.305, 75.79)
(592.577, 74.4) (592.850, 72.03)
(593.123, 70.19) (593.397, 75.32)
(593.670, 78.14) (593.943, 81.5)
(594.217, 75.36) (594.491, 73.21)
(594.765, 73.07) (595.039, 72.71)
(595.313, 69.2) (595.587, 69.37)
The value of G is -0.16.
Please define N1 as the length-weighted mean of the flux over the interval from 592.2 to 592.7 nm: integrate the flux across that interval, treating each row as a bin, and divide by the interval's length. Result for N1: 75.2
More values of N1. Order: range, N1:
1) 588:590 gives 65.3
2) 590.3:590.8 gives 73.2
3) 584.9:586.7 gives 75.0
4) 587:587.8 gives 71.4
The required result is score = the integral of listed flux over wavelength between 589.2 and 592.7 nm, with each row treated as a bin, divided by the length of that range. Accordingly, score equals 71.0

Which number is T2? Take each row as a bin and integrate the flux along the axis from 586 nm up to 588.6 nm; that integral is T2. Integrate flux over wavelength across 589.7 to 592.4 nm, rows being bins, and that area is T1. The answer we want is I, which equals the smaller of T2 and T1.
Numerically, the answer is 189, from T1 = 195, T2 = 188.8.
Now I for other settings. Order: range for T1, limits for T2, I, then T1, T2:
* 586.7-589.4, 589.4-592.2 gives 187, 187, 198.4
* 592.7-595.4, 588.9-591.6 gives 186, 200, 186.2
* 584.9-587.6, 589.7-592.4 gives 195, 201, 195.2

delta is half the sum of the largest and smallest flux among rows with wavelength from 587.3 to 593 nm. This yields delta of 68.4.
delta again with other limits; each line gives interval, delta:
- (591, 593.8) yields 74.2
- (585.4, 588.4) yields 74.4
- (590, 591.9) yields 72.4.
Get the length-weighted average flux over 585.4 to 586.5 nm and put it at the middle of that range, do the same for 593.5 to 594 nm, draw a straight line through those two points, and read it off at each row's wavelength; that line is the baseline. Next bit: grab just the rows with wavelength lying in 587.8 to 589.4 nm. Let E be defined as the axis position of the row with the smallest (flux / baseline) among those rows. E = 589.312 nm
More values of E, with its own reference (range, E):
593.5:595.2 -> 595.039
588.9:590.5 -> 589.583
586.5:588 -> 587.145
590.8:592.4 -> 591.759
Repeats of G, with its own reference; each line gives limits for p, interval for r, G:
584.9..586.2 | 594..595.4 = 0.06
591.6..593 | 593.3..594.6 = 0.03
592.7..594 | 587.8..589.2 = 0.23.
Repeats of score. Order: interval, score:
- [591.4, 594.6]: 74.7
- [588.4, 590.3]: 64.9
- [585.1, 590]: 70.4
